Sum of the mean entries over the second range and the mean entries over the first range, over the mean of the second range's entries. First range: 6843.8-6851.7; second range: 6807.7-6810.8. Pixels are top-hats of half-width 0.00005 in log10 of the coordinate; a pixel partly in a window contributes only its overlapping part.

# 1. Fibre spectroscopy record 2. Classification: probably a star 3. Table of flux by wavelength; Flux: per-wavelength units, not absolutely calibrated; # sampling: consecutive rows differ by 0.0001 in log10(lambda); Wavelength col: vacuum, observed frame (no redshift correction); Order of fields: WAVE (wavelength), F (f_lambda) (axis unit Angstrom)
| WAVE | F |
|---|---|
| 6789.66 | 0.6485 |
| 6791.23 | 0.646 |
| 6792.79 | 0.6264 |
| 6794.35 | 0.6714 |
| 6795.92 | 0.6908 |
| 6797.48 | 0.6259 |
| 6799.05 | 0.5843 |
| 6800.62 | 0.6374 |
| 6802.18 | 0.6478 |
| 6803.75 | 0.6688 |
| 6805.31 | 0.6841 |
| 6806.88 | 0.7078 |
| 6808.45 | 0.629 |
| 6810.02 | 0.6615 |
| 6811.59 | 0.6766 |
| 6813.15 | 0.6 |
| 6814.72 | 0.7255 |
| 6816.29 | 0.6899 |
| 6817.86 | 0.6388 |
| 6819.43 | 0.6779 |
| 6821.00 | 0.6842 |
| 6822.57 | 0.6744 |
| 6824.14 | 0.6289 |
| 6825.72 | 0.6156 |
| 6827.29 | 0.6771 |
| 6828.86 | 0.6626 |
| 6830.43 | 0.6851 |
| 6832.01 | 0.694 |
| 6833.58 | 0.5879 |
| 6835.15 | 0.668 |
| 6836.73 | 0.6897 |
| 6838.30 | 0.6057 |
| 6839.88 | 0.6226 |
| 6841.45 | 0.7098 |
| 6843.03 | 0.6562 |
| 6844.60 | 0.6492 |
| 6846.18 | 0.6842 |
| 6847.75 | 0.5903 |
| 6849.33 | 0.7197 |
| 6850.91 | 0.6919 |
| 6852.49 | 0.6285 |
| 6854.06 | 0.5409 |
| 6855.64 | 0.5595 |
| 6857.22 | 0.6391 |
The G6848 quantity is 2.03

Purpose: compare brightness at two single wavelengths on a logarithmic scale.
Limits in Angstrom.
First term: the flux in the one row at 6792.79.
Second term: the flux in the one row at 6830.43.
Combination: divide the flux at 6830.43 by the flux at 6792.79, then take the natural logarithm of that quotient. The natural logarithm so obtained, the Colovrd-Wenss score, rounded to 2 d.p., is 0.09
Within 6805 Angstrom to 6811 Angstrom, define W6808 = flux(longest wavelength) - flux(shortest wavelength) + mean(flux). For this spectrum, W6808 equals 0.65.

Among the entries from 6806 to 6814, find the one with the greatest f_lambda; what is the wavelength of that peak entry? 6806.88 Angstrom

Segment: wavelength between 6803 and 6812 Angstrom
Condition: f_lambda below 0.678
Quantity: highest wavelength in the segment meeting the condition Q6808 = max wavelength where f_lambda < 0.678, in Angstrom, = 6811.59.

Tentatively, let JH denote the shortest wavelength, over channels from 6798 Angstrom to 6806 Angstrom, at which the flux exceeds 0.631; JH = 6800.62 Angstrom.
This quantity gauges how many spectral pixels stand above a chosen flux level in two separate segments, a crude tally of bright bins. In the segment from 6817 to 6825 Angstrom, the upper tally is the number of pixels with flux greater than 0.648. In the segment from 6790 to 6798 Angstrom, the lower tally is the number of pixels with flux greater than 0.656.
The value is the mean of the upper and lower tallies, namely 2.5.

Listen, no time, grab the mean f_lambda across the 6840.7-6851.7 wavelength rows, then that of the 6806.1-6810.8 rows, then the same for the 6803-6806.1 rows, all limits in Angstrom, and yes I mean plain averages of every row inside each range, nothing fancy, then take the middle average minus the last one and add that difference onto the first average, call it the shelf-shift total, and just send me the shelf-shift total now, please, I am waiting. 0.66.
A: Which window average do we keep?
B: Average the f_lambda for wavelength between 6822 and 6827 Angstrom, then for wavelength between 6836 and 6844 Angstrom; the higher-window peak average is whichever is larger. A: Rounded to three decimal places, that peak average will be 0.657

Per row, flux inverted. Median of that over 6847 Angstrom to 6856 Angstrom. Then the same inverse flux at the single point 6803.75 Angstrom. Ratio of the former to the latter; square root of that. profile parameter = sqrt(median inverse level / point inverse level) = 1.05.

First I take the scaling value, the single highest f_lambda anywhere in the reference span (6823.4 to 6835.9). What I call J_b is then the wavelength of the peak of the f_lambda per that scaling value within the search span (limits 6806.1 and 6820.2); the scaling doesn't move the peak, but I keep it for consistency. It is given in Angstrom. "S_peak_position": 6814.72 Angstrom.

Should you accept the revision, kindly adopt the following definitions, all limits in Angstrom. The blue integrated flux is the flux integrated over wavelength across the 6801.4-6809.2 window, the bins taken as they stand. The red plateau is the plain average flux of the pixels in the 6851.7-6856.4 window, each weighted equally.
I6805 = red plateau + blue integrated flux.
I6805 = 5.8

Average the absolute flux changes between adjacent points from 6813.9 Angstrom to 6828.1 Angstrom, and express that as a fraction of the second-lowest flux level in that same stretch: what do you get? 0.052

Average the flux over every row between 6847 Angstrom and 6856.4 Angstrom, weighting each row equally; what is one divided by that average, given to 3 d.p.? 1.608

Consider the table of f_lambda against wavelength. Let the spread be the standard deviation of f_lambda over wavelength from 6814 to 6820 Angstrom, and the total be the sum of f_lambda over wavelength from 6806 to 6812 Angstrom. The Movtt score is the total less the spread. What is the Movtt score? 2.64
